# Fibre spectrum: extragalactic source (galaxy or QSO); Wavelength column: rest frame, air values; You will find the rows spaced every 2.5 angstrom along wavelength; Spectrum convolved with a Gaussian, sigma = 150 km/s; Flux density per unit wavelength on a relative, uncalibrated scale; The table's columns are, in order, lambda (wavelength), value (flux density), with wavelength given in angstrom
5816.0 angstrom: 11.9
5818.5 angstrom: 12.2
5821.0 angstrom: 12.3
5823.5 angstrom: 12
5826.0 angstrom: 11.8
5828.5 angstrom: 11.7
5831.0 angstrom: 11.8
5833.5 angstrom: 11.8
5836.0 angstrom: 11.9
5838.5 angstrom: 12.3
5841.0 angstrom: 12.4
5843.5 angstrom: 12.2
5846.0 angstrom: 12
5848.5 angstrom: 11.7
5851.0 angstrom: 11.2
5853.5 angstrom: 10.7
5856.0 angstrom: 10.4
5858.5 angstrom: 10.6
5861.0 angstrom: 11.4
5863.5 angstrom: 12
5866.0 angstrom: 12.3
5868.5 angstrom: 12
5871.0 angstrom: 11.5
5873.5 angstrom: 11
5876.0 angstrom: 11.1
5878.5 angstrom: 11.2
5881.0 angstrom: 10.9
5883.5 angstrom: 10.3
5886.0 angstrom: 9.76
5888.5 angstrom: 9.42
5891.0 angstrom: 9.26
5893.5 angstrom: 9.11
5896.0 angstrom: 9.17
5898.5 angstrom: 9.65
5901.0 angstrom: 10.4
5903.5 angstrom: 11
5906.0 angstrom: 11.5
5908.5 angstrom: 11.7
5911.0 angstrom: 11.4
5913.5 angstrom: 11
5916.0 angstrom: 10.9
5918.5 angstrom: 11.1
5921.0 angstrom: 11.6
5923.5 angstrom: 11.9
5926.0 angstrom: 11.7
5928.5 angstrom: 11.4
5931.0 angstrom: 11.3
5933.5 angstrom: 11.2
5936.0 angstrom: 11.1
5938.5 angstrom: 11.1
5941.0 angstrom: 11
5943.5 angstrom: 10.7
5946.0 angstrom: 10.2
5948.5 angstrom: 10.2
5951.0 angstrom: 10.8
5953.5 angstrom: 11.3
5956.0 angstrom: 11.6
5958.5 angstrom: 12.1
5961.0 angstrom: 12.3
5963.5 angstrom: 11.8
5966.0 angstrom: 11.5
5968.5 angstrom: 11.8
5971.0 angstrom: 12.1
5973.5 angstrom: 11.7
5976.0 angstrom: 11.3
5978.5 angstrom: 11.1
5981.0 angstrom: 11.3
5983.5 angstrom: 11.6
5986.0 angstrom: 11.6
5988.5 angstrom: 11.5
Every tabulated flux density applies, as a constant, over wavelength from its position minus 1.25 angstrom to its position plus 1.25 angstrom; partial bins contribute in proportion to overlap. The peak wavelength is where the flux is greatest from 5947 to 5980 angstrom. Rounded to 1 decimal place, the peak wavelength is 5961.0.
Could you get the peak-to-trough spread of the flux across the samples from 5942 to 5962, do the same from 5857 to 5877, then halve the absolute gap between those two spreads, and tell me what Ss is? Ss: 0.20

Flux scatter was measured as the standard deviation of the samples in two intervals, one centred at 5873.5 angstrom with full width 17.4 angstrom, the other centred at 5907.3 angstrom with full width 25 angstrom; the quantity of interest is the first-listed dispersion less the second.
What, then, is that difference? -0.3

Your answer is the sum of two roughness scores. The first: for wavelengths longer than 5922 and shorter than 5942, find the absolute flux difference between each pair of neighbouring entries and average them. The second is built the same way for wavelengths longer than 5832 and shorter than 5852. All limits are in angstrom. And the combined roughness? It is 0.39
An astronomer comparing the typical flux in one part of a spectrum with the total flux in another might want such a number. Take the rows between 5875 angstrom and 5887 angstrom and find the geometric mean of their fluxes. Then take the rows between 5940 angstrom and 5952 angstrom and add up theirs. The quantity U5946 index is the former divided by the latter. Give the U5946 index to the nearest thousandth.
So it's 0.201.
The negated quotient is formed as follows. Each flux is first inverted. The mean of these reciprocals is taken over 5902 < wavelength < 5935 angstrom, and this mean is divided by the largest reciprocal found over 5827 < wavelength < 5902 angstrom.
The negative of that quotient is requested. -0.80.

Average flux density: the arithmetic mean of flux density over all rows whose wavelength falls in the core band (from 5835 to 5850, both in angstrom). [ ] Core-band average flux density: 12.1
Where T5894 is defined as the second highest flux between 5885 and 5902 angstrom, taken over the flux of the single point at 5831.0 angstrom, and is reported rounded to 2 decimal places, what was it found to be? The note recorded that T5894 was 0.83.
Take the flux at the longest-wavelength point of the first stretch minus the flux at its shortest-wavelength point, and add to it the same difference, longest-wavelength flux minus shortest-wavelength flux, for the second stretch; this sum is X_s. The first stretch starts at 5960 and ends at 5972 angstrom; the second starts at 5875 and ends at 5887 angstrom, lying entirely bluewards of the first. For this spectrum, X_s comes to -1.5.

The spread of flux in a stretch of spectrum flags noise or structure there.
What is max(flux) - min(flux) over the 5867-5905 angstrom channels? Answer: 2.9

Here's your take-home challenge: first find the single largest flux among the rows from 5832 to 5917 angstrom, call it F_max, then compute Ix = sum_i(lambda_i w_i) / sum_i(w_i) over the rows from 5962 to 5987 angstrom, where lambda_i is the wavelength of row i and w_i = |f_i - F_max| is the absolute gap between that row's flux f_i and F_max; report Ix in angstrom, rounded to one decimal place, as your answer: 5975.8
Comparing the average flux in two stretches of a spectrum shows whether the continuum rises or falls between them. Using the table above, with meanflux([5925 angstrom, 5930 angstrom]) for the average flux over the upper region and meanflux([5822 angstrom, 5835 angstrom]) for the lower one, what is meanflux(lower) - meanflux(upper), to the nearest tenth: 0.3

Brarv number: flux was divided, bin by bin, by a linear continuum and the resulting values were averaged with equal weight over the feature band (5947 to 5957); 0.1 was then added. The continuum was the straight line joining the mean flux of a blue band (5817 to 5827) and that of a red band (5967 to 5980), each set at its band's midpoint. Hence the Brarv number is 1.04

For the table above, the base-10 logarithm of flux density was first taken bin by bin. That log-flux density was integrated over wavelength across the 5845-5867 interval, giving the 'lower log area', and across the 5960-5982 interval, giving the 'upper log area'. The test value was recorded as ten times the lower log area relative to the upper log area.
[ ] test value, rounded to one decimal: 9.9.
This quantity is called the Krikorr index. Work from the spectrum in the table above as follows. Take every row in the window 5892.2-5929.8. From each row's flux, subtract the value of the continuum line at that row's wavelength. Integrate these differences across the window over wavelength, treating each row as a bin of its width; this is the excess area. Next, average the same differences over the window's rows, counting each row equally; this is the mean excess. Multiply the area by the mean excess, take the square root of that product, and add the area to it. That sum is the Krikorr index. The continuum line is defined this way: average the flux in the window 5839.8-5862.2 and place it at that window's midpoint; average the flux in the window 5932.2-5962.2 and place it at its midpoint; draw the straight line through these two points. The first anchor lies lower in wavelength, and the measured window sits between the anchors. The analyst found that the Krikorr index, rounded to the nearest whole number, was -10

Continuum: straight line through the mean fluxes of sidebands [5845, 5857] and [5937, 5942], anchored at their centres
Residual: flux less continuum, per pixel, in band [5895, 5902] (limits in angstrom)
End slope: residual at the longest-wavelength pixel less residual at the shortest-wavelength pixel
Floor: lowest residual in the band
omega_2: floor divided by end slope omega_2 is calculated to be -1.6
